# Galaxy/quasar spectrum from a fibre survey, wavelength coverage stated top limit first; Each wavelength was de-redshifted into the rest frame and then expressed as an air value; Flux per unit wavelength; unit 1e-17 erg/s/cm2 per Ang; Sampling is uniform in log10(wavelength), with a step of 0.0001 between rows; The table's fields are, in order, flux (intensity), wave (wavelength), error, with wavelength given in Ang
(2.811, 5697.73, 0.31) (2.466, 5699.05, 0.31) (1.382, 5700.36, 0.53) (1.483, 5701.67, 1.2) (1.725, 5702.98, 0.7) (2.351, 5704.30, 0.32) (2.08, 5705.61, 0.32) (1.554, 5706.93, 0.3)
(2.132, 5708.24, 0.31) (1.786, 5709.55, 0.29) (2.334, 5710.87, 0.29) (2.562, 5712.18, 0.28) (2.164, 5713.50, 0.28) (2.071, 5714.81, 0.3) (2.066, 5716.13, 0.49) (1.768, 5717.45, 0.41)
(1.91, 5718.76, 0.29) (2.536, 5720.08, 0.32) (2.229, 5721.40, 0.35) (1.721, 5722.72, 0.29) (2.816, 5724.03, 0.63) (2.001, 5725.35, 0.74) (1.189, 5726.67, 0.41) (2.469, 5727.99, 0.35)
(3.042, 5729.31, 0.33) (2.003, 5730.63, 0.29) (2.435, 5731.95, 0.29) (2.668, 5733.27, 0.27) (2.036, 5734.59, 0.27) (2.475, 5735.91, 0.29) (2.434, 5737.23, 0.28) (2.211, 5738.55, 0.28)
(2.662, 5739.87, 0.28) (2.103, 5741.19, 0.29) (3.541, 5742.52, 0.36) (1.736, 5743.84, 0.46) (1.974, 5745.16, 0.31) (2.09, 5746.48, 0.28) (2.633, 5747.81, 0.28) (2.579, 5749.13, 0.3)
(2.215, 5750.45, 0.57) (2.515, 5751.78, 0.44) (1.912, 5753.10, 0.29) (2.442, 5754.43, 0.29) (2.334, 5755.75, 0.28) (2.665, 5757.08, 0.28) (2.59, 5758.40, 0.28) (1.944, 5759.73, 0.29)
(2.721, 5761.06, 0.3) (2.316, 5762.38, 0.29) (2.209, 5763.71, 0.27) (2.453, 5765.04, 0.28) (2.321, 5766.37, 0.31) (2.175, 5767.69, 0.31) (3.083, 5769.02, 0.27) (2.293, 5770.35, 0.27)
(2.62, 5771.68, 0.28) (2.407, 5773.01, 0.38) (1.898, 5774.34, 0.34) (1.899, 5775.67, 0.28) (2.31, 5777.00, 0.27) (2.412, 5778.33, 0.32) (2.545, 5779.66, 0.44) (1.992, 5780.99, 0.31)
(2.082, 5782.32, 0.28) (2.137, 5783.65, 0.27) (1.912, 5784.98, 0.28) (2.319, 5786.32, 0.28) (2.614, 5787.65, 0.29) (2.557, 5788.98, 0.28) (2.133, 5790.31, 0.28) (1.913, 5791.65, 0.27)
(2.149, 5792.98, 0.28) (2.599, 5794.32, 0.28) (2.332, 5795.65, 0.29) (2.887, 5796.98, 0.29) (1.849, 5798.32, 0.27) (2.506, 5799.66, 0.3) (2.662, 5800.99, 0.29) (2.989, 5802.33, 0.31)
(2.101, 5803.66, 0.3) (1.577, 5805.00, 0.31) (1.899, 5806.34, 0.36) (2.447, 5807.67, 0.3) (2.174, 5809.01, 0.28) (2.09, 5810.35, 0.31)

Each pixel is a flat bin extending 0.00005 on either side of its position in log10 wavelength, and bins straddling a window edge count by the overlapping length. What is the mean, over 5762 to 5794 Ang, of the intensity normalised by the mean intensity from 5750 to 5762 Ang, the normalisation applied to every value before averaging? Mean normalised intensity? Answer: 0.96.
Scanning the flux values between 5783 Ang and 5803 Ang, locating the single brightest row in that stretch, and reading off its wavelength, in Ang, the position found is 5802.33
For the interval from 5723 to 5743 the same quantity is 5742.52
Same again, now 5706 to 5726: 5724.03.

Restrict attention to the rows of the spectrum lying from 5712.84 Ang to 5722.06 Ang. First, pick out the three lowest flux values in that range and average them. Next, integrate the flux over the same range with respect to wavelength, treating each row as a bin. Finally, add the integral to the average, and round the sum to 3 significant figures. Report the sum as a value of 21.3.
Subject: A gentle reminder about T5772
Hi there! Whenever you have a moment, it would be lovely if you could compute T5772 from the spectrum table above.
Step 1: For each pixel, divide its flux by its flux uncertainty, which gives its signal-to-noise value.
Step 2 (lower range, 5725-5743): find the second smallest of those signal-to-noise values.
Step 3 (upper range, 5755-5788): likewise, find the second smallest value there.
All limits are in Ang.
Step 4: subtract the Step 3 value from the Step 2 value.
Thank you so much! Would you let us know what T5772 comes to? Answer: -2.9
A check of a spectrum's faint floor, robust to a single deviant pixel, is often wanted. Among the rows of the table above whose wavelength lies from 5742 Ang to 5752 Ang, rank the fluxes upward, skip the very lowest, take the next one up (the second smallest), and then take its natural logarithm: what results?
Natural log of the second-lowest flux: 0.68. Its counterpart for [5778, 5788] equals 0.69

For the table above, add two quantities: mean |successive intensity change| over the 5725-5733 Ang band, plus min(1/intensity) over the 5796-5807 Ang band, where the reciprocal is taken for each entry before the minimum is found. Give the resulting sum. 1.2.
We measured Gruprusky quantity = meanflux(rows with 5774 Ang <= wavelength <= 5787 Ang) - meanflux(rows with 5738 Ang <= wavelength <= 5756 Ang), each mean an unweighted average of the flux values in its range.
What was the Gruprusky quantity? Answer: -0.20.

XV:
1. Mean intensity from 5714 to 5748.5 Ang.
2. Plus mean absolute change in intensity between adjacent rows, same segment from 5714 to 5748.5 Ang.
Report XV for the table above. 2.85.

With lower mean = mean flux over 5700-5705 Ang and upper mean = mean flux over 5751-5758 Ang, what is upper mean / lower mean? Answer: 1.4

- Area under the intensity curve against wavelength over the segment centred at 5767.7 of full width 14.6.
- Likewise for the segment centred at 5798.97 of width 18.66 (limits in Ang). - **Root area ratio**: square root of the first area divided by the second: 0.9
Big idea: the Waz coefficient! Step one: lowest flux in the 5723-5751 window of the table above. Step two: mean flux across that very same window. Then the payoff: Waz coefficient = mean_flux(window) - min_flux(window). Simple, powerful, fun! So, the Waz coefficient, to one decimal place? 1.2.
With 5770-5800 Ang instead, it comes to 0.4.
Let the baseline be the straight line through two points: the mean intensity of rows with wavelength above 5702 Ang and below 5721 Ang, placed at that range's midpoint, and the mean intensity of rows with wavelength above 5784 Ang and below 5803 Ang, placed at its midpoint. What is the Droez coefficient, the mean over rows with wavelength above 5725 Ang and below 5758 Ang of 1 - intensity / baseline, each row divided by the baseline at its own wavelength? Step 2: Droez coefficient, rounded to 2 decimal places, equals -0.07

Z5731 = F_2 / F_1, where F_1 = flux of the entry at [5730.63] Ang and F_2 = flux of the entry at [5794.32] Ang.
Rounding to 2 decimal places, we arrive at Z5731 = 1.30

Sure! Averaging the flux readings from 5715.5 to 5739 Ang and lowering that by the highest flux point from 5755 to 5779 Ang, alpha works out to -0.86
